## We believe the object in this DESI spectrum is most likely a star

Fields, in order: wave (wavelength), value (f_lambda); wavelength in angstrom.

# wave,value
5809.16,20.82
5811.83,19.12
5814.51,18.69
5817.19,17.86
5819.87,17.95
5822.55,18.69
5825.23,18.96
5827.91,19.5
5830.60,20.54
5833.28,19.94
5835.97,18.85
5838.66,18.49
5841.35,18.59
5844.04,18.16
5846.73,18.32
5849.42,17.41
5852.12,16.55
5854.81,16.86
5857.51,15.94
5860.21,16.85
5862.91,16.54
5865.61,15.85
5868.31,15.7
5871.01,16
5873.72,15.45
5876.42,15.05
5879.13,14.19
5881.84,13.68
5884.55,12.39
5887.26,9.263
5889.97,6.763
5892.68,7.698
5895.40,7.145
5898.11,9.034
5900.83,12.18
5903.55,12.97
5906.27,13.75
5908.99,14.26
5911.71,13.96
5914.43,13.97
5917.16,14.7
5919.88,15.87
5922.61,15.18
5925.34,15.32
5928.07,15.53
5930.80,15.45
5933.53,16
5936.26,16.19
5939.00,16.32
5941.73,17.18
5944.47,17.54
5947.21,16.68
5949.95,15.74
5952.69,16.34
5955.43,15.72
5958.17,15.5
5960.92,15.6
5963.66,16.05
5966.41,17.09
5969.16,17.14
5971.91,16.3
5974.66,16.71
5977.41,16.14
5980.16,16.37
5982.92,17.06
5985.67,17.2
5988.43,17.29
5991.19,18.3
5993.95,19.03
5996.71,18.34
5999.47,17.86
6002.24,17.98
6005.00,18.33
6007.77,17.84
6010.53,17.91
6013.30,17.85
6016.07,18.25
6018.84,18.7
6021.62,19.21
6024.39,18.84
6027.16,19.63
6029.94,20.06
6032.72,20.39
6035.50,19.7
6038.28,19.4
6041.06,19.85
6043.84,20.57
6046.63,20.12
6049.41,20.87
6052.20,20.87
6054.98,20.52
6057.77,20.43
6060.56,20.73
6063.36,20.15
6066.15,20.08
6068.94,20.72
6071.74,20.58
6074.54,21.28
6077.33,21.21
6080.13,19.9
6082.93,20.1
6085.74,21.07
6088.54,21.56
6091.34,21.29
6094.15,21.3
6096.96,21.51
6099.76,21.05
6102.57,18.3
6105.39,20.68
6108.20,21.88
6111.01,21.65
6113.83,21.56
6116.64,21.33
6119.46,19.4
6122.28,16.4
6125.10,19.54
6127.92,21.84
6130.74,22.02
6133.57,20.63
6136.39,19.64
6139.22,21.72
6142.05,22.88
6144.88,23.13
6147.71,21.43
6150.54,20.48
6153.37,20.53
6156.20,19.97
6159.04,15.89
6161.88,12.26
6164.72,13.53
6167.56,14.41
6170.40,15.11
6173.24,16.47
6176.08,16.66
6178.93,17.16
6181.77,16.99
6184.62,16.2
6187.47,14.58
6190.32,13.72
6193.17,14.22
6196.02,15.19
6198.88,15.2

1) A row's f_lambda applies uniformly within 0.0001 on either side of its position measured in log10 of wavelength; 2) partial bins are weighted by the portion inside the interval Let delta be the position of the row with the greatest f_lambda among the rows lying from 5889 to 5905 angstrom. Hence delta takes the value 5903.55 angstrom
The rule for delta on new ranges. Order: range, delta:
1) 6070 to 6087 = 6074.54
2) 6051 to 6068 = 6052.20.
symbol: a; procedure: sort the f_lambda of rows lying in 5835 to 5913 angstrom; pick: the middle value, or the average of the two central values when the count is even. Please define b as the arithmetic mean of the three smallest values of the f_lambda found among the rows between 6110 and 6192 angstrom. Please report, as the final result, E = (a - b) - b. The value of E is -11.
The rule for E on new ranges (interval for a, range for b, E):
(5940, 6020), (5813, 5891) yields -2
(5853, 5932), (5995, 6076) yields -21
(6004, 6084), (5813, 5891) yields 1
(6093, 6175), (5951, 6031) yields -11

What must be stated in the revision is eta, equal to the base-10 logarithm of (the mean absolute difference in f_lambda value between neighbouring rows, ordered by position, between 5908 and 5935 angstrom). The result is -0.37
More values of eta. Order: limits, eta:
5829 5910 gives -0.05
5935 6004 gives -0.29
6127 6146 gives 0.00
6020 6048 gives -0.30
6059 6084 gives -0.33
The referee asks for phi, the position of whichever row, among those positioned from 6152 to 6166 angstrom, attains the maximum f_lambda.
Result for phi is 6153.37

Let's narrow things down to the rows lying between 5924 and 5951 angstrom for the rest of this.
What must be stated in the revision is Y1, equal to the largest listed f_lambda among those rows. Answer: 17.54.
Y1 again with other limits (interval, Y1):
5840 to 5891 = 18.59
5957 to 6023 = 19.21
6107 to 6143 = 22.88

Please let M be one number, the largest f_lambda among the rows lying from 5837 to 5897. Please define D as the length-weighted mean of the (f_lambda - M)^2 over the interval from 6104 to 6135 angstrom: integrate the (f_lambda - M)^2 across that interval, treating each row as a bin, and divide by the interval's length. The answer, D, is 7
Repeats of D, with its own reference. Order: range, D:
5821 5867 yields 2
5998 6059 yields 2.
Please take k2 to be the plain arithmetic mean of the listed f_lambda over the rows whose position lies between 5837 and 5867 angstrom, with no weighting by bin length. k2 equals 17.2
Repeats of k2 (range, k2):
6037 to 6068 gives 20.3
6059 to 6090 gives 20.7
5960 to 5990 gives 16.6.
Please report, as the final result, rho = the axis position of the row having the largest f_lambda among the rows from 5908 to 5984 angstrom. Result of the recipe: 5944.47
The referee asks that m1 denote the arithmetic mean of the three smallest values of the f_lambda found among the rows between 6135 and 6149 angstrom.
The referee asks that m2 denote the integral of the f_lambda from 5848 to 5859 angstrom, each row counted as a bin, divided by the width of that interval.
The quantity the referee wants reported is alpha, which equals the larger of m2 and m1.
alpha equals 21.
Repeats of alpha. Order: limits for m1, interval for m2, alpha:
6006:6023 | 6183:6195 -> 18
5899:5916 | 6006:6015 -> 18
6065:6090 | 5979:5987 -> 20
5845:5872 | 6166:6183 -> 16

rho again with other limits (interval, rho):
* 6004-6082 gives 6074.54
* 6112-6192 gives 6144.88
